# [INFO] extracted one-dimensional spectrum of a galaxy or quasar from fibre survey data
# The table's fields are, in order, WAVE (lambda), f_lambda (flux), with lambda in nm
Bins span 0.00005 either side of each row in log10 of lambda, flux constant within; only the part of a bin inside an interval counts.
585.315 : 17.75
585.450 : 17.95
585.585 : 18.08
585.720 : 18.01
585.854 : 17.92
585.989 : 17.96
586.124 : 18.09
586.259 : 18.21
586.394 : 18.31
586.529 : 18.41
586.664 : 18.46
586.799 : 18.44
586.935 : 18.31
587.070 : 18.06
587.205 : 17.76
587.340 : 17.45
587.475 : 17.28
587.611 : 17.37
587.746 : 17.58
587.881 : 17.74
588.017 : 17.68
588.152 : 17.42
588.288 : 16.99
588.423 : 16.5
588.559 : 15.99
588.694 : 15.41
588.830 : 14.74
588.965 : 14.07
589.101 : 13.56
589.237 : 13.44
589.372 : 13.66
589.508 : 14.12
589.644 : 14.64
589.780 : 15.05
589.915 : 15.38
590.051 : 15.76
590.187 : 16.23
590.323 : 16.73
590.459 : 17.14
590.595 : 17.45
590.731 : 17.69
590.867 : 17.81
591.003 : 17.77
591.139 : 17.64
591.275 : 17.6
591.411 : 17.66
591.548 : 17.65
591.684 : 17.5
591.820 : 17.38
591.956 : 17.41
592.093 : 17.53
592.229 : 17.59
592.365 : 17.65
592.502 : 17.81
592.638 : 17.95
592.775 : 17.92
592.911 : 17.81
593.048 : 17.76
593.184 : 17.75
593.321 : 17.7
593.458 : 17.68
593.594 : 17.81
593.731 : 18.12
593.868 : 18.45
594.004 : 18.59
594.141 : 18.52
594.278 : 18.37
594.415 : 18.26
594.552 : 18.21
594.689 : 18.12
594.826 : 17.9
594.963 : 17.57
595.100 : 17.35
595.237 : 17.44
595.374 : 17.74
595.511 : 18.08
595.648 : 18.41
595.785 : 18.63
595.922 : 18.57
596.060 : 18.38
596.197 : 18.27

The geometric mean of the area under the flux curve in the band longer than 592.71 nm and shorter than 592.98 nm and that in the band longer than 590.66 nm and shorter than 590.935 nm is 4.85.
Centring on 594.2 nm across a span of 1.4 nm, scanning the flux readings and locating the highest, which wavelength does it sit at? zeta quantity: 594.004 nm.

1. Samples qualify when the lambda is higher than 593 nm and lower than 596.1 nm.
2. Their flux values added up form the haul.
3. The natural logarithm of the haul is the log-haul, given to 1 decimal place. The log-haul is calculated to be 6.0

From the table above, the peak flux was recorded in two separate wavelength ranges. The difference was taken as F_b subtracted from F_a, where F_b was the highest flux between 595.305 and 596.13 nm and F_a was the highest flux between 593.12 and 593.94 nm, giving -0.18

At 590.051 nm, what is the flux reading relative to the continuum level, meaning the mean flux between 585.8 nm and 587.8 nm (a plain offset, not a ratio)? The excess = -2.2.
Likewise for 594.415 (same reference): 0.3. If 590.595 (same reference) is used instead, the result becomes -0.5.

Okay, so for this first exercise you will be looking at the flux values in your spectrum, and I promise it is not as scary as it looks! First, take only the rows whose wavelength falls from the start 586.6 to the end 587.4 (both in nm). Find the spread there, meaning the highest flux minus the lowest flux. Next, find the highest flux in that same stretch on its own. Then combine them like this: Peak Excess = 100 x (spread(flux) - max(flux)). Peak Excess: -1745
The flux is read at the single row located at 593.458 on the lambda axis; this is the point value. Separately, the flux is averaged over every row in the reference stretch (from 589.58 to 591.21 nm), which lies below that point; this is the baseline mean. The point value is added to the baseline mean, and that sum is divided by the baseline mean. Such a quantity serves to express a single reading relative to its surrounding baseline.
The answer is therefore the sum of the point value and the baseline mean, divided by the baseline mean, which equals 2.06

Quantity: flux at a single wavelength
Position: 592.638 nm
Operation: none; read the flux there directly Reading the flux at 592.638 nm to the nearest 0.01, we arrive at 17.95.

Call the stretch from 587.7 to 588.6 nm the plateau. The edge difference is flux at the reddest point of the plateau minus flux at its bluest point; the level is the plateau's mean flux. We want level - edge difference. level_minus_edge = 18.7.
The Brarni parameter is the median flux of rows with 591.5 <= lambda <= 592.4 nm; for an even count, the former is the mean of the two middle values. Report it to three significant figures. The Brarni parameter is 17.5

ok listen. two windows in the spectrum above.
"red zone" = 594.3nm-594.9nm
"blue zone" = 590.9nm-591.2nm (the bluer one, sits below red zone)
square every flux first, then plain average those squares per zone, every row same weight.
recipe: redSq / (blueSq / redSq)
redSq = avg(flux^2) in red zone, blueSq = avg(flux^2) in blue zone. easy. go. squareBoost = 344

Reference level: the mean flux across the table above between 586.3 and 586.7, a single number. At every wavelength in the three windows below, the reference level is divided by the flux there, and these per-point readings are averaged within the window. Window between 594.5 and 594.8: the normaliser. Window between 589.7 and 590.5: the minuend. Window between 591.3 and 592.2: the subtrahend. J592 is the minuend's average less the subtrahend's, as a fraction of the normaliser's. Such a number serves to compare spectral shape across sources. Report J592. 0.10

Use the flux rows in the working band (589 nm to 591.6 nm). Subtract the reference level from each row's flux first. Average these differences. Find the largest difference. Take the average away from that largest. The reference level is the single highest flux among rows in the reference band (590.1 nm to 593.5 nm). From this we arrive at 1.7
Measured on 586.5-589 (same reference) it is 1.3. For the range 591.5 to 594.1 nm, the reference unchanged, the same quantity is 0.8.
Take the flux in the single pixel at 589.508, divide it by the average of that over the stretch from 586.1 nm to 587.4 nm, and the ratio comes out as 0.78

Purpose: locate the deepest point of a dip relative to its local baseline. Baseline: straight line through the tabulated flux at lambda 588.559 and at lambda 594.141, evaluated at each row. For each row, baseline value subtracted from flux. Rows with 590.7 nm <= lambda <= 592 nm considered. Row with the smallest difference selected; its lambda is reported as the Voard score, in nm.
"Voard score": 591.956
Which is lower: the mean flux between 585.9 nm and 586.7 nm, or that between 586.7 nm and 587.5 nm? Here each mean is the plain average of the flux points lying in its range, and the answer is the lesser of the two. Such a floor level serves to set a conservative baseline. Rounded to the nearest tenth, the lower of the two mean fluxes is 17.9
